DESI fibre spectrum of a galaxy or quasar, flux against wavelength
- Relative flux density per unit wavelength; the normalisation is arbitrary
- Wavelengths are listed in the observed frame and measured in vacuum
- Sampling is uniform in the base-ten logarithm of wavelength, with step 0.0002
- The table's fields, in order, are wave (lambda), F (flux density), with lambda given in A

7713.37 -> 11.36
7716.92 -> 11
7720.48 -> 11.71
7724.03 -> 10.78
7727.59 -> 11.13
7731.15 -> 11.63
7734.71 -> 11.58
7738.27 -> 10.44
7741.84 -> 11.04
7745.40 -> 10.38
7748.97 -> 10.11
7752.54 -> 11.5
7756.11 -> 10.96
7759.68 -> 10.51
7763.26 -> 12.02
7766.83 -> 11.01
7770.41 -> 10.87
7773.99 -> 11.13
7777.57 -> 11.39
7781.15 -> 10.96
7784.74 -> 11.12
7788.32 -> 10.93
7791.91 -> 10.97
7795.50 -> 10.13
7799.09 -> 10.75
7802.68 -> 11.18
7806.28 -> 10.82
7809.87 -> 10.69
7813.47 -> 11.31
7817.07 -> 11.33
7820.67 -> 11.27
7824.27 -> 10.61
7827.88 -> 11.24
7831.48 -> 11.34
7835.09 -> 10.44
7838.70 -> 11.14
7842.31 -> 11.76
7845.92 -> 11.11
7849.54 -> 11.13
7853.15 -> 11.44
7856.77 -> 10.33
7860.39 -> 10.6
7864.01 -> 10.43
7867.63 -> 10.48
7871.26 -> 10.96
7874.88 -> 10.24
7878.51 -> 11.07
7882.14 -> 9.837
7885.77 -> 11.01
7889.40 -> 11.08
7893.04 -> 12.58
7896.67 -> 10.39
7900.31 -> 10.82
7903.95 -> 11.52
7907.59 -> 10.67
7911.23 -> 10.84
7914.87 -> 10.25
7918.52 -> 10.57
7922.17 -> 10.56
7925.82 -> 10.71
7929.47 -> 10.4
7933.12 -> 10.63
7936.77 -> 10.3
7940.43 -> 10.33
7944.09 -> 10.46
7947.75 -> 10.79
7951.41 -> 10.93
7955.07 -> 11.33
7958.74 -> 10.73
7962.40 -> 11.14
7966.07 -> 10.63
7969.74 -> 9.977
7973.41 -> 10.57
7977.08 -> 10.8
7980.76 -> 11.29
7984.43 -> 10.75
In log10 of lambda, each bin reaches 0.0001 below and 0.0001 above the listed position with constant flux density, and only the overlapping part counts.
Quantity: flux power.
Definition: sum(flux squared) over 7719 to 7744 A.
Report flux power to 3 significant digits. 877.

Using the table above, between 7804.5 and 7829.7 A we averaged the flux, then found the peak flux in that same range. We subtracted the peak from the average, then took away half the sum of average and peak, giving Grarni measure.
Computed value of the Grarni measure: -11.5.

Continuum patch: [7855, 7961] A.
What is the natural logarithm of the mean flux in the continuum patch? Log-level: 2.37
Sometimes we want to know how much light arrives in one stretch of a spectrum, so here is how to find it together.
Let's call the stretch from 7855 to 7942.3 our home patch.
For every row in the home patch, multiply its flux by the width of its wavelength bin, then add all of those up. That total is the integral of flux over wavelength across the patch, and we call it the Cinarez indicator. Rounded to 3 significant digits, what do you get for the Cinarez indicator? 933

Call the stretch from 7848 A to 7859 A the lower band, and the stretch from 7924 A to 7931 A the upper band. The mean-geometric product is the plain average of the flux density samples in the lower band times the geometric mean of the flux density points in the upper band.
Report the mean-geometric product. 116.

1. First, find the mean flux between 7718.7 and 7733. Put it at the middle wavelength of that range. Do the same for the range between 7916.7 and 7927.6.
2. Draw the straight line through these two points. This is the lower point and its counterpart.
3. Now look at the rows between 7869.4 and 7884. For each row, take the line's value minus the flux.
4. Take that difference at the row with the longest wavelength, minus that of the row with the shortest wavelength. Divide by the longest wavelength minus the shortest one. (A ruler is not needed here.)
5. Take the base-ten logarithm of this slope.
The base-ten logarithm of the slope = -1.0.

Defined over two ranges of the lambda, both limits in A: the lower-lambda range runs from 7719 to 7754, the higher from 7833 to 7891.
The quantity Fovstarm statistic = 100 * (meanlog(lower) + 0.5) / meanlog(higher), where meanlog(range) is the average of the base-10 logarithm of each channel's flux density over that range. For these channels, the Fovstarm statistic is 149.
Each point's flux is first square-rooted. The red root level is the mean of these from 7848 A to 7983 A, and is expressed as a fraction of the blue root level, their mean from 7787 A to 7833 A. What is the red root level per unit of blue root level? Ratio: 0.990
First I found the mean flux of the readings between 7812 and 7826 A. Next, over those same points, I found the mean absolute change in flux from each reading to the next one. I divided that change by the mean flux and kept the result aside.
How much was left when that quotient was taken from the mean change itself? 0.22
